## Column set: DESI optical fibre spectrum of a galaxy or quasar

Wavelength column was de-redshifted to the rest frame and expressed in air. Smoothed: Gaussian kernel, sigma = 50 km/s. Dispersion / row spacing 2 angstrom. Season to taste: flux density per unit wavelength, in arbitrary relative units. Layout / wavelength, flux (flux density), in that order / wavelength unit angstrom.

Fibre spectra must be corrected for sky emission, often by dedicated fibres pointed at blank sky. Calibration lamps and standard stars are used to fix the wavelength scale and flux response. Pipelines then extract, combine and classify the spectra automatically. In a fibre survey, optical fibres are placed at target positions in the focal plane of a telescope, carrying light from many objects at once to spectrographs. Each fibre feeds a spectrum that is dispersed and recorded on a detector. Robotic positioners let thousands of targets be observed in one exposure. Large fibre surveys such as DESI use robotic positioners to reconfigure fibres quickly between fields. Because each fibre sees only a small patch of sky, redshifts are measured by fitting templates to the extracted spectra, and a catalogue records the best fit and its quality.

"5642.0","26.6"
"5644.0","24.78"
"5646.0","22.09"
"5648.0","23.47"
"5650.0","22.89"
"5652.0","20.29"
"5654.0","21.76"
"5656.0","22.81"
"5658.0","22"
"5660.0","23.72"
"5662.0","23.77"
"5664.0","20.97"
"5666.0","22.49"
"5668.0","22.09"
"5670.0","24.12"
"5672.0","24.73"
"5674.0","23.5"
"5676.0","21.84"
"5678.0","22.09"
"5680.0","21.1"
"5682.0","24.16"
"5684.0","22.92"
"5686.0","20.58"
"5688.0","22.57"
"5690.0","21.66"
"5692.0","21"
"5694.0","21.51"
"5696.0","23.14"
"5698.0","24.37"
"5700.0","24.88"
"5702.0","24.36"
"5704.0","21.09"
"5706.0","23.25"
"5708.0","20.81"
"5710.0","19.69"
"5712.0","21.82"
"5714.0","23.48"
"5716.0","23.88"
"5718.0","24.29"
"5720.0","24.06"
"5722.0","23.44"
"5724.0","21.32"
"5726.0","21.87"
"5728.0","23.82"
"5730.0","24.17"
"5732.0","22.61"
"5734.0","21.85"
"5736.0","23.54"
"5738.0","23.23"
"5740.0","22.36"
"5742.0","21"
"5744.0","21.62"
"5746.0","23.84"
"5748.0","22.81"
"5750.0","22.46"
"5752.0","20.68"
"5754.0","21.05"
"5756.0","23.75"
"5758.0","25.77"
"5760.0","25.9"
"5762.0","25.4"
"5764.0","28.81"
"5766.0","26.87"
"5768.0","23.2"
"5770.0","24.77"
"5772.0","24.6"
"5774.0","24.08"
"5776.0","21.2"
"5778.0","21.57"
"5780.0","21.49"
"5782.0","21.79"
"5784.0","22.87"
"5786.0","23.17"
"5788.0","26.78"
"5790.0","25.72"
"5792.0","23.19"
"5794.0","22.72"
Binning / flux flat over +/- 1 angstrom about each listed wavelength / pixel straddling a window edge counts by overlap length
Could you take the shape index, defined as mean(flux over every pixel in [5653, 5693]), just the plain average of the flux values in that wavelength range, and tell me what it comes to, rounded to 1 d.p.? 22.5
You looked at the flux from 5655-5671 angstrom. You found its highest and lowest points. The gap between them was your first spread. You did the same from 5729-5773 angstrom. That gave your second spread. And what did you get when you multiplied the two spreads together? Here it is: 26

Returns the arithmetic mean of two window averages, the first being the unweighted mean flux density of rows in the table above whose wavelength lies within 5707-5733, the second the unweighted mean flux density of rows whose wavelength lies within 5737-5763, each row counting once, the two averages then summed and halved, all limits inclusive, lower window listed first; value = 22.9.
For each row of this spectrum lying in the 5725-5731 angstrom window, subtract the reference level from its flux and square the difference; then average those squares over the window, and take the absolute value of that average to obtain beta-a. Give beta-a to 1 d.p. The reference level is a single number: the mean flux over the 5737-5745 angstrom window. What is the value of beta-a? 2.5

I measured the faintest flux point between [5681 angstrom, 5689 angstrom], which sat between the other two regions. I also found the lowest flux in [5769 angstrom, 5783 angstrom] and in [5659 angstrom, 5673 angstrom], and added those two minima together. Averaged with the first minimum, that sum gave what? 31.4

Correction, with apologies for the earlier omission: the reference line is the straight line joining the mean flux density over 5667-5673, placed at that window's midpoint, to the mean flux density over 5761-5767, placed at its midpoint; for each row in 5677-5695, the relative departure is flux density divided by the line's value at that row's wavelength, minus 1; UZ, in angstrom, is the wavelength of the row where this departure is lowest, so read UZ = 5686.0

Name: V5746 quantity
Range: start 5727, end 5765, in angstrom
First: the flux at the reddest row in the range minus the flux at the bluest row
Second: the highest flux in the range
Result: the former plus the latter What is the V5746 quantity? 33.8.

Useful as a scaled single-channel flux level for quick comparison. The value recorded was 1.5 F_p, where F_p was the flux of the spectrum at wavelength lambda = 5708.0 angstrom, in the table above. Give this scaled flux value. 31.2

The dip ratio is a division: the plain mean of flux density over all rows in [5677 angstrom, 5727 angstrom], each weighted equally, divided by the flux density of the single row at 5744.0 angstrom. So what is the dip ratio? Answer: 1.04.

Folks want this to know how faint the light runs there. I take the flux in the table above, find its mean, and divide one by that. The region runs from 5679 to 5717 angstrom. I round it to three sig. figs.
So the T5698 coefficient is 0.0446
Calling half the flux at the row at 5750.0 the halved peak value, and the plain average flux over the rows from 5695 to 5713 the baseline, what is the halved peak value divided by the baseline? 0.497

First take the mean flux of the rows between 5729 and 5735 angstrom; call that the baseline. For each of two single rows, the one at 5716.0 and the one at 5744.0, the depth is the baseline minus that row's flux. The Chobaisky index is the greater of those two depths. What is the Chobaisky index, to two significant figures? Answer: 1.3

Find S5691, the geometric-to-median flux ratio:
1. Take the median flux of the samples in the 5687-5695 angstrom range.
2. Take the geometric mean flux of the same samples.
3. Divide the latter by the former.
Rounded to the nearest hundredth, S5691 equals 1.00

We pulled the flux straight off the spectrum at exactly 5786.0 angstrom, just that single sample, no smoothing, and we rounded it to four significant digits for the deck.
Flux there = 23.17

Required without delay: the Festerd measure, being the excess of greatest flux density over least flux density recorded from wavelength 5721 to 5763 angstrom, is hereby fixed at 5.2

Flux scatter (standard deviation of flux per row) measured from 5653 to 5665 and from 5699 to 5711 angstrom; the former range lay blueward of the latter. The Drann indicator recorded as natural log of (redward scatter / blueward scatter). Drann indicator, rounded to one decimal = 0.6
